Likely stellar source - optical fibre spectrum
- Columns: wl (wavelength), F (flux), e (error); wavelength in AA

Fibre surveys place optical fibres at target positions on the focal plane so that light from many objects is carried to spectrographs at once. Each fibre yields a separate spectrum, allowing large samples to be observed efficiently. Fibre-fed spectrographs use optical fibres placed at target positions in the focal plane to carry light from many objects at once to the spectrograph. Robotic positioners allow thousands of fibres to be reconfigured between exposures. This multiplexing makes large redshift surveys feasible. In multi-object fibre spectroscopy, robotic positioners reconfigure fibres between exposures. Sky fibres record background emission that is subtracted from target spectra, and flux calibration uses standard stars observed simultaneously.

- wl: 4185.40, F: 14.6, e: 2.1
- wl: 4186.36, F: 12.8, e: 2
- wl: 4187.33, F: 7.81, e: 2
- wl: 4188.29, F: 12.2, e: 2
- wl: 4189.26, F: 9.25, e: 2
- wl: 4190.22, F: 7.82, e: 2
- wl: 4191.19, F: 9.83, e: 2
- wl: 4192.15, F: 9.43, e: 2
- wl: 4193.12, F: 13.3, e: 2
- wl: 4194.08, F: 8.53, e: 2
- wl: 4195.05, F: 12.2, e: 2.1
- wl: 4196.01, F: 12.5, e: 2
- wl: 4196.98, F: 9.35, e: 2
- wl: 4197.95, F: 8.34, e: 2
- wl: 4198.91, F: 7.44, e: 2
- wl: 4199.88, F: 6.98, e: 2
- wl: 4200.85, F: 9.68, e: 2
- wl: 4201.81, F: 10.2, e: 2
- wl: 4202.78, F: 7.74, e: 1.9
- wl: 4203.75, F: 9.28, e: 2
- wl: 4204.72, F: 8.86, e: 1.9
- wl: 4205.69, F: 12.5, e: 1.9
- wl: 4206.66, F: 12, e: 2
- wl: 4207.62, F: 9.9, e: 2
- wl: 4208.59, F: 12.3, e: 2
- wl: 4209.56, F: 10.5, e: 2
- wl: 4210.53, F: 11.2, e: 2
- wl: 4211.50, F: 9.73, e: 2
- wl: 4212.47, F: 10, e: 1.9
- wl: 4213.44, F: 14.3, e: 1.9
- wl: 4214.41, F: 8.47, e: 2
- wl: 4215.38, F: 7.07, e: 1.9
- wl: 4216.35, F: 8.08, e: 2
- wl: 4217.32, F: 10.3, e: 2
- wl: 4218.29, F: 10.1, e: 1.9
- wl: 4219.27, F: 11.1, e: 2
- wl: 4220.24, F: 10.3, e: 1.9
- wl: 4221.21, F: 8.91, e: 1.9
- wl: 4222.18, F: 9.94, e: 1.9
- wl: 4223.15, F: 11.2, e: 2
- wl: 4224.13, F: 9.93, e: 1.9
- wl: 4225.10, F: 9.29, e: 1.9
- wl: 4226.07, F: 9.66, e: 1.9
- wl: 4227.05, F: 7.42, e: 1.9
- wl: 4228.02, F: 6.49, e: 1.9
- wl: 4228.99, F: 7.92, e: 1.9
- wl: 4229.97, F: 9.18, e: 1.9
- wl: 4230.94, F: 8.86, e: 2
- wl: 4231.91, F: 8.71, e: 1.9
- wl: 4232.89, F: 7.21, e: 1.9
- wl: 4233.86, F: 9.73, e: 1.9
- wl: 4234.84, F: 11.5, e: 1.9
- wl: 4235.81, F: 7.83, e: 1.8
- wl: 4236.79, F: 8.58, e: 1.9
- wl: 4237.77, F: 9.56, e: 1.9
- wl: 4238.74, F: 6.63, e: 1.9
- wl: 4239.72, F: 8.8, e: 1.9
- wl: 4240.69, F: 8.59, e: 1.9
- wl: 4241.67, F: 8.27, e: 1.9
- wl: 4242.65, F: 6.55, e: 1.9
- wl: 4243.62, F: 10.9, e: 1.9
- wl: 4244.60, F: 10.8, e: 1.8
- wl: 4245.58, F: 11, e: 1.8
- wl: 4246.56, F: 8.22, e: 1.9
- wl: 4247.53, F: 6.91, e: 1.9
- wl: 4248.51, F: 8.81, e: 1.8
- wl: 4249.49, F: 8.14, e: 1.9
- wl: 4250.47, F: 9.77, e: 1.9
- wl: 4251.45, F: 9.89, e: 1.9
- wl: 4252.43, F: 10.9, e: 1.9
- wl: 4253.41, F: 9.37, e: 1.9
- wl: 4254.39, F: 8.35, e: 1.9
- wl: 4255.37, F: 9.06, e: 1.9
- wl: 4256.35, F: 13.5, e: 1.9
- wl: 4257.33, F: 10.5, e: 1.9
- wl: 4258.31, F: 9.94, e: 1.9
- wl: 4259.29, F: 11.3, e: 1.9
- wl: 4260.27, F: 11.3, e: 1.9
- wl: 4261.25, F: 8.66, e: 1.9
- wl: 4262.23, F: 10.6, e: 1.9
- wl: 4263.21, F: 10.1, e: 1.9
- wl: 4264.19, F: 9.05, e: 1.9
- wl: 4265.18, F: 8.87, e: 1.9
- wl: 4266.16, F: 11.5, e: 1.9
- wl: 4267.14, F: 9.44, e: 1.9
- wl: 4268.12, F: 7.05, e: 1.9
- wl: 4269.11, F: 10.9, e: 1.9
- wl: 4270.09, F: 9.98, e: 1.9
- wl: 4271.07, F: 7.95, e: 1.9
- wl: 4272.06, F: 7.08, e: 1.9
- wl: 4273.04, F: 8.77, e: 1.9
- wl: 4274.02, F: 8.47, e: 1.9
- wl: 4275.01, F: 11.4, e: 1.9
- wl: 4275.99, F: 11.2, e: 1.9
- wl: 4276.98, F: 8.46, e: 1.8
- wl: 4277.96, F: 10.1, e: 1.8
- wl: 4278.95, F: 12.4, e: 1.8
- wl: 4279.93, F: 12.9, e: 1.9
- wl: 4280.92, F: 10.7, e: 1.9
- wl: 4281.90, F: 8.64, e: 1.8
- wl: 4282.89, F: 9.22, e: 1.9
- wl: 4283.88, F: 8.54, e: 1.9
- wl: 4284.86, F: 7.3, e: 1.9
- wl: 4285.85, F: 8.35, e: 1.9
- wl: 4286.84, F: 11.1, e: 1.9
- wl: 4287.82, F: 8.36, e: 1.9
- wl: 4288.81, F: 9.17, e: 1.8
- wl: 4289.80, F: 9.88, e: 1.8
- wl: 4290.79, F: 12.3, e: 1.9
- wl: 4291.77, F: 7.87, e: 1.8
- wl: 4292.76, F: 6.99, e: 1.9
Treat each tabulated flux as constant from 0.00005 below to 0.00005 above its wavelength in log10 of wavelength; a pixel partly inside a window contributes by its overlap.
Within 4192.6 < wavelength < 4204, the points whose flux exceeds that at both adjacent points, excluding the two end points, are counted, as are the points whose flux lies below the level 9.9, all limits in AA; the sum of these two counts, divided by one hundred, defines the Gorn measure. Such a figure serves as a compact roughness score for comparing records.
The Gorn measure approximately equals 0.100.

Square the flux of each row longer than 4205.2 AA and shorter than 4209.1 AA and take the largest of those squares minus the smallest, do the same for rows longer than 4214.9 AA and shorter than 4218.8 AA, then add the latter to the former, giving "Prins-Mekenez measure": 114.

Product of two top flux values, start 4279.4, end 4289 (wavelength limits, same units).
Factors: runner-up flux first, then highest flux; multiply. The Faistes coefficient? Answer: 143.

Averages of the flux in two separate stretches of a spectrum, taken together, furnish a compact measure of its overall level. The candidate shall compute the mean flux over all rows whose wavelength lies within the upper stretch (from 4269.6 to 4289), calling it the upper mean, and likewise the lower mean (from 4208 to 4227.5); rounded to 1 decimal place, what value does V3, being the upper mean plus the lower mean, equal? 19.5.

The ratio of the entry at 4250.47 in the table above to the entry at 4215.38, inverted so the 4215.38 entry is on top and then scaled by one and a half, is 1.09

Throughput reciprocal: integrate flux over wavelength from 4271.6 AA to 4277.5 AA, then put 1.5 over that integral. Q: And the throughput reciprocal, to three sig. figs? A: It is 0.0275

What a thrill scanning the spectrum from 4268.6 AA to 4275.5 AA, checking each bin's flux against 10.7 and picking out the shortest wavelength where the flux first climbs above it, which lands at 4269.11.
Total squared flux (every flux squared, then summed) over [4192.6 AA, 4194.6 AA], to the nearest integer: 250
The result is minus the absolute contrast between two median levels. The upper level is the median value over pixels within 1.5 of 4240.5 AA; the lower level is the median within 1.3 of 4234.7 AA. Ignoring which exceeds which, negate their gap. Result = -1.1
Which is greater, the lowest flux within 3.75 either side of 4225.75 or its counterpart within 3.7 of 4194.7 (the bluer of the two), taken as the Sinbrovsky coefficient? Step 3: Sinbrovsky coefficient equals 8.3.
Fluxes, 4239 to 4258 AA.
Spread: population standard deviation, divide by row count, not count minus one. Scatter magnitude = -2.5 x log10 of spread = -0.510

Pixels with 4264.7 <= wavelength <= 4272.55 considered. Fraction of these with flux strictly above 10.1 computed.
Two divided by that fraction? 8.0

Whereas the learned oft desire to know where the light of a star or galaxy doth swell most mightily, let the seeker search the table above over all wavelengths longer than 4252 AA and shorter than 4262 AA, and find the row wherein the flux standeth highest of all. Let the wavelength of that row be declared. 4256.35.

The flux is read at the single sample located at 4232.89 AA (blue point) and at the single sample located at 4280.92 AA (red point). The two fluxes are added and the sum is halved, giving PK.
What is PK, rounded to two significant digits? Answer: 9.0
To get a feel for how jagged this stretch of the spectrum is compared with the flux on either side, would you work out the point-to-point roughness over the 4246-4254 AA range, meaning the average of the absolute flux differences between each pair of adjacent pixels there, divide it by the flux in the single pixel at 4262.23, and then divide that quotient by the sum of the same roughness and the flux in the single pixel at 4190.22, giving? 0.0123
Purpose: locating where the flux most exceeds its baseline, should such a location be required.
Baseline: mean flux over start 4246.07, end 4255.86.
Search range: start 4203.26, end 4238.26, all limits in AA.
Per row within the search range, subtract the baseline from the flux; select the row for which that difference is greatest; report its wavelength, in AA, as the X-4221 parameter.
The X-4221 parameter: 4213.44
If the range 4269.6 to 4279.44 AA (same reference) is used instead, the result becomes 4278.95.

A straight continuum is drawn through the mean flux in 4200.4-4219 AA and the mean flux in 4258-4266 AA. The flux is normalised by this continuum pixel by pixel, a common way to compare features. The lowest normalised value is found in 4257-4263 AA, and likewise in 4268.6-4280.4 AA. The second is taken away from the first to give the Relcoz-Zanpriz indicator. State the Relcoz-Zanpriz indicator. 0.16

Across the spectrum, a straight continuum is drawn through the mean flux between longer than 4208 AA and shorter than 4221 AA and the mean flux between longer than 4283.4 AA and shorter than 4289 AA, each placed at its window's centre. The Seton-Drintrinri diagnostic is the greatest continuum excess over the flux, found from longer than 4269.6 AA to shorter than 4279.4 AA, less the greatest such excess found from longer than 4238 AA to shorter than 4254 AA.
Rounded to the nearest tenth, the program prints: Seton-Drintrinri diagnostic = -1.1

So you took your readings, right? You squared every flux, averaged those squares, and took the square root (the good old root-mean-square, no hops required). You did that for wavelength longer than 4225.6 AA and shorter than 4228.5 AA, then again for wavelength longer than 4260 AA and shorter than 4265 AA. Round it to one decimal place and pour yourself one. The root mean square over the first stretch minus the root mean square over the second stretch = -2.0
